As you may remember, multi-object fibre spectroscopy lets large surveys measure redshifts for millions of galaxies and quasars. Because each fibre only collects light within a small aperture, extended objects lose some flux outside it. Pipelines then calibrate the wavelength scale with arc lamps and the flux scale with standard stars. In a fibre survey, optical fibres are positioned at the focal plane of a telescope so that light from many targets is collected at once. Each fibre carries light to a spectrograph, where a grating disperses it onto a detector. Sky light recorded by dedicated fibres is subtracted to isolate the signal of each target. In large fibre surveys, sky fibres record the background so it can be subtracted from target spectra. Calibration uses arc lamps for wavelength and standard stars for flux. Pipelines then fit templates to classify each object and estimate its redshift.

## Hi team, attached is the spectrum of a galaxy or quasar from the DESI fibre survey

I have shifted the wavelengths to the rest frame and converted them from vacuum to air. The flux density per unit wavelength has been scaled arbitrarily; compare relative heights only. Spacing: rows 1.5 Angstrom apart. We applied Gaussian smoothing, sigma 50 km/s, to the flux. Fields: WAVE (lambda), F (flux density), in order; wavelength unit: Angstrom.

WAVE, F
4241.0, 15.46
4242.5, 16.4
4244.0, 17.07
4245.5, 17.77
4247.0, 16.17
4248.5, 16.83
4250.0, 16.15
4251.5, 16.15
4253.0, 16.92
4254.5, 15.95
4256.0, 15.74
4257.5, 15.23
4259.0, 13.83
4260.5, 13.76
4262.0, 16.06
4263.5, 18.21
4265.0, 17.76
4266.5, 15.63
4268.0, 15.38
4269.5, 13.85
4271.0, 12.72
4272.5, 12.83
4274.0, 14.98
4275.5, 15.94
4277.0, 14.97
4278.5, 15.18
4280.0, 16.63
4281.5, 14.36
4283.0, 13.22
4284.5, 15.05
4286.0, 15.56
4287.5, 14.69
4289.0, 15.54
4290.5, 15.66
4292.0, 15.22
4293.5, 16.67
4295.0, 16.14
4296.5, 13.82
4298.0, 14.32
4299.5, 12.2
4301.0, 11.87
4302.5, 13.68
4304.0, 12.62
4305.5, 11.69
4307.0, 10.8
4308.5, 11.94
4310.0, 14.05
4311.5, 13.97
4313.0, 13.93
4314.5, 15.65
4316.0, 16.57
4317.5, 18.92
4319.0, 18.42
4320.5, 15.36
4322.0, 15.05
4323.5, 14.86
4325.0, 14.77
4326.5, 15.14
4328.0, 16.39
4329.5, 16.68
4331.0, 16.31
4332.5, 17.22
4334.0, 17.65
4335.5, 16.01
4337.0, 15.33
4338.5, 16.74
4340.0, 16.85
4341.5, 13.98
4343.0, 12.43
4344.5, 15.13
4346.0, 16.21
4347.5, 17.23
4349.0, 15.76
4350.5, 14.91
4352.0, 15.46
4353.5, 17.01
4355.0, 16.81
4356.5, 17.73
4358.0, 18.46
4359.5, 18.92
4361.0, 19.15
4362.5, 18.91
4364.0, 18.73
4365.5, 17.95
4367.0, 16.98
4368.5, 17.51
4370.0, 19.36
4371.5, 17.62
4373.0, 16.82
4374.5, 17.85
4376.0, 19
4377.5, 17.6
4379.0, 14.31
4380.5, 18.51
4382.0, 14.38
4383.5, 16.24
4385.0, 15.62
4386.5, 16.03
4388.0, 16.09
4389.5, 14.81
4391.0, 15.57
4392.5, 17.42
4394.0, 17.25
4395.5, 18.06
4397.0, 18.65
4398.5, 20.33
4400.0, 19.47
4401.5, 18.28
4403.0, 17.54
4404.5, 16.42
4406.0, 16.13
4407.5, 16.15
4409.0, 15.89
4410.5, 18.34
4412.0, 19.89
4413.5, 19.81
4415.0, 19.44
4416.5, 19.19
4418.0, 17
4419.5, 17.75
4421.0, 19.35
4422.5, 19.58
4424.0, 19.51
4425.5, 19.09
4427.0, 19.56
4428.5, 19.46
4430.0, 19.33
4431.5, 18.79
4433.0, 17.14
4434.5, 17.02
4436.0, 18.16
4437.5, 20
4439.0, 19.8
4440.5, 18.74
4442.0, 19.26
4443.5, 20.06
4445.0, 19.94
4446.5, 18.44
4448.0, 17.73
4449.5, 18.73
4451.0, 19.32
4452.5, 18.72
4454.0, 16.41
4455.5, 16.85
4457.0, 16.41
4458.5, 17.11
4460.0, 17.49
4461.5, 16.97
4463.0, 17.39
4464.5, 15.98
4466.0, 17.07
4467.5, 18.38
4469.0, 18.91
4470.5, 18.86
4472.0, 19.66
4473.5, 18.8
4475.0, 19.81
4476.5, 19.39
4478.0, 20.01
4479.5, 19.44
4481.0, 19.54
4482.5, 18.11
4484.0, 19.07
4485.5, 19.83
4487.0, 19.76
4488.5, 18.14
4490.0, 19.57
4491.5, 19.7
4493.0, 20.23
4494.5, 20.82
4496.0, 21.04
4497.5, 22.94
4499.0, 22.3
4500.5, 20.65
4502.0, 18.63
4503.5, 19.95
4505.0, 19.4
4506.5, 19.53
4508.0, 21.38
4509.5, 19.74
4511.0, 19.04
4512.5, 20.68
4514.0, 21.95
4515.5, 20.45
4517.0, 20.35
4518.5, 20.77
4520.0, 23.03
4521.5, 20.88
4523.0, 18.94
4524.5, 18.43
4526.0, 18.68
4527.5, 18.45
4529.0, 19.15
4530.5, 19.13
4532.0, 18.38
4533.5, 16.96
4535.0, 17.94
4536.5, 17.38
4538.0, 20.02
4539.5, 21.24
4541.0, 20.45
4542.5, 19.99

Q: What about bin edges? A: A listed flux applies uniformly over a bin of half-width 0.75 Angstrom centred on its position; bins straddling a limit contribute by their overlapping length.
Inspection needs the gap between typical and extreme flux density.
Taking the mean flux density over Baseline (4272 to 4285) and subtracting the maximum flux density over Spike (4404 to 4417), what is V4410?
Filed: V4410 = -5.1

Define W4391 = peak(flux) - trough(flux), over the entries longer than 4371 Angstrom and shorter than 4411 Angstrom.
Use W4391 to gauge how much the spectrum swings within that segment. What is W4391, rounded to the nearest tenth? 6.0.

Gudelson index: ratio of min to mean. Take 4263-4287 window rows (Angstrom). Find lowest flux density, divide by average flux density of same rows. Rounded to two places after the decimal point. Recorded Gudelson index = 0.84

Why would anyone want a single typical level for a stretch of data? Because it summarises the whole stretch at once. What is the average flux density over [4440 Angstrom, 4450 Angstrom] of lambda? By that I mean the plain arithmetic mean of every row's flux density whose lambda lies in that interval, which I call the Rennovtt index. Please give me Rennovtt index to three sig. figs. 19.0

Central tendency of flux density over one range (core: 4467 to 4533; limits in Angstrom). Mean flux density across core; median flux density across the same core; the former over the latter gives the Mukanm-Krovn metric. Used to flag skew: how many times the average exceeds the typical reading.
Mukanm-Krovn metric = 1.01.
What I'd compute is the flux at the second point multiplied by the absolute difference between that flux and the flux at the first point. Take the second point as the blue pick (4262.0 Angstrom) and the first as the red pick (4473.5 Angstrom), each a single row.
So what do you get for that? 44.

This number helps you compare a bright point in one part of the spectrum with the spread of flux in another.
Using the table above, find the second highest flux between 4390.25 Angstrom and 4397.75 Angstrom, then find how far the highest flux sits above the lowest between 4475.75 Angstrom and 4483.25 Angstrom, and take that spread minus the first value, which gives -16.2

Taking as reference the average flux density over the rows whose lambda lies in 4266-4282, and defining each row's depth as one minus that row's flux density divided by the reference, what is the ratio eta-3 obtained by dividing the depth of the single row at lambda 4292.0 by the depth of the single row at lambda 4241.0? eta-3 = 0.7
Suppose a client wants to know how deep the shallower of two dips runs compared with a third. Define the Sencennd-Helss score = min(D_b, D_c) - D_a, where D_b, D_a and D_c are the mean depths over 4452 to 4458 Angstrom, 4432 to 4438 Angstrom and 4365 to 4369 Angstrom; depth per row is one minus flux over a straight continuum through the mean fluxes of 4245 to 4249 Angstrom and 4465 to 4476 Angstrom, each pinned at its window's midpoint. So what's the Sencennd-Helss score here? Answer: 0.00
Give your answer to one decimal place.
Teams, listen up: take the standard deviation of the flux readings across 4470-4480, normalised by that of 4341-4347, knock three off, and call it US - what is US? -2.7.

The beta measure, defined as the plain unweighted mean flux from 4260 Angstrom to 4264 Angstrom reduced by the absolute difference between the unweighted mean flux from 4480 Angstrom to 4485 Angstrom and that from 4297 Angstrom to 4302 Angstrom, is 9.9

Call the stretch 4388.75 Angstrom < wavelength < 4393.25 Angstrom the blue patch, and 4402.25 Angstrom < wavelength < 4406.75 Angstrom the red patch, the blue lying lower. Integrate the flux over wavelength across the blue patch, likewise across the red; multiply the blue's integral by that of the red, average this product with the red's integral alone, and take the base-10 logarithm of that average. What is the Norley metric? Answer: 3.44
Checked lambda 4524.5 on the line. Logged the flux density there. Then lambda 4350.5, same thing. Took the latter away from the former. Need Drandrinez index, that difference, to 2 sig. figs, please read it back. 3.5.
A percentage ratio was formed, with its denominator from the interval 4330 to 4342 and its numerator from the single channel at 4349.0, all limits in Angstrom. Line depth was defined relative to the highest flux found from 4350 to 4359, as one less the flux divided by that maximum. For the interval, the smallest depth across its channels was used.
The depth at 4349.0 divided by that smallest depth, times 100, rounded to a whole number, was 333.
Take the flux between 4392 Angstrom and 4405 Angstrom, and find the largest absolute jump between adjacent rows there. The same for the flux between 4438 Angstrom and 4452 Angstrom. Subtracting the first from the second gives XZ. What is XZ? -0.2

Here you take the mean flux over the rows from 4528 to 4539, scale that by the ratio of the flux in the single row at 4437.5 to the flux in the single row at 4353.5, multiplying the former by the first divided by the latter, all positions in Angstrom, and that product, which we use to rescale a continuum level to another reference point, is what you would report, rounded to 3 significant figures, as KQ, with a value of 21.7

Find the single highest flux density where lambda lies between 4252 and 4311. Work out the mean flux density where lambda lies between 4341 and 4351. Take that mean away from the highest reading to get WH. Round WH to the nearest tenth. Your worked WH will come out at 3.1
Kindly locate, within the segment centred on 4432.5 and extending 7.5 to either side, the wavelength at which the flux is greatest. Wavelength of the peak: 4437.5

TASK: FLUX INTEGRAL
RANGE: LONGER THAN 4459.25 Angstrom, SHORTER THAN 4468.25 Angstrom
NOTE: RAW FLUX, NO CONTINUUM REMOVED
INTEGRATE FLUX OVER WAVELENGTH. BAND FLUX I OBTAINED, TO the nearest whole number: 155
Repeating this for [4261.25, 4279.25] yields 275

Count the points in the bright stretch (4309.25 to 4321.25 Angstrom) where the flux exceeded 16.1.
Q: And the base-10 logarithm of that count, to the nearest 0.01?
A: 0.48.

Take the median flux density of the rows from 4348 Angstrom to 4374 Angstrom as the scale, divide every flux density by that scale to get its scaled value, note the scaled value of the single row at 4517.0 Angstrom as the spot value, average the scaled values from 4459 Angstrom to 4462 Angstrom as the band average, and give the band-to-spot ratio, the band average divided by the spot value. 0.847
